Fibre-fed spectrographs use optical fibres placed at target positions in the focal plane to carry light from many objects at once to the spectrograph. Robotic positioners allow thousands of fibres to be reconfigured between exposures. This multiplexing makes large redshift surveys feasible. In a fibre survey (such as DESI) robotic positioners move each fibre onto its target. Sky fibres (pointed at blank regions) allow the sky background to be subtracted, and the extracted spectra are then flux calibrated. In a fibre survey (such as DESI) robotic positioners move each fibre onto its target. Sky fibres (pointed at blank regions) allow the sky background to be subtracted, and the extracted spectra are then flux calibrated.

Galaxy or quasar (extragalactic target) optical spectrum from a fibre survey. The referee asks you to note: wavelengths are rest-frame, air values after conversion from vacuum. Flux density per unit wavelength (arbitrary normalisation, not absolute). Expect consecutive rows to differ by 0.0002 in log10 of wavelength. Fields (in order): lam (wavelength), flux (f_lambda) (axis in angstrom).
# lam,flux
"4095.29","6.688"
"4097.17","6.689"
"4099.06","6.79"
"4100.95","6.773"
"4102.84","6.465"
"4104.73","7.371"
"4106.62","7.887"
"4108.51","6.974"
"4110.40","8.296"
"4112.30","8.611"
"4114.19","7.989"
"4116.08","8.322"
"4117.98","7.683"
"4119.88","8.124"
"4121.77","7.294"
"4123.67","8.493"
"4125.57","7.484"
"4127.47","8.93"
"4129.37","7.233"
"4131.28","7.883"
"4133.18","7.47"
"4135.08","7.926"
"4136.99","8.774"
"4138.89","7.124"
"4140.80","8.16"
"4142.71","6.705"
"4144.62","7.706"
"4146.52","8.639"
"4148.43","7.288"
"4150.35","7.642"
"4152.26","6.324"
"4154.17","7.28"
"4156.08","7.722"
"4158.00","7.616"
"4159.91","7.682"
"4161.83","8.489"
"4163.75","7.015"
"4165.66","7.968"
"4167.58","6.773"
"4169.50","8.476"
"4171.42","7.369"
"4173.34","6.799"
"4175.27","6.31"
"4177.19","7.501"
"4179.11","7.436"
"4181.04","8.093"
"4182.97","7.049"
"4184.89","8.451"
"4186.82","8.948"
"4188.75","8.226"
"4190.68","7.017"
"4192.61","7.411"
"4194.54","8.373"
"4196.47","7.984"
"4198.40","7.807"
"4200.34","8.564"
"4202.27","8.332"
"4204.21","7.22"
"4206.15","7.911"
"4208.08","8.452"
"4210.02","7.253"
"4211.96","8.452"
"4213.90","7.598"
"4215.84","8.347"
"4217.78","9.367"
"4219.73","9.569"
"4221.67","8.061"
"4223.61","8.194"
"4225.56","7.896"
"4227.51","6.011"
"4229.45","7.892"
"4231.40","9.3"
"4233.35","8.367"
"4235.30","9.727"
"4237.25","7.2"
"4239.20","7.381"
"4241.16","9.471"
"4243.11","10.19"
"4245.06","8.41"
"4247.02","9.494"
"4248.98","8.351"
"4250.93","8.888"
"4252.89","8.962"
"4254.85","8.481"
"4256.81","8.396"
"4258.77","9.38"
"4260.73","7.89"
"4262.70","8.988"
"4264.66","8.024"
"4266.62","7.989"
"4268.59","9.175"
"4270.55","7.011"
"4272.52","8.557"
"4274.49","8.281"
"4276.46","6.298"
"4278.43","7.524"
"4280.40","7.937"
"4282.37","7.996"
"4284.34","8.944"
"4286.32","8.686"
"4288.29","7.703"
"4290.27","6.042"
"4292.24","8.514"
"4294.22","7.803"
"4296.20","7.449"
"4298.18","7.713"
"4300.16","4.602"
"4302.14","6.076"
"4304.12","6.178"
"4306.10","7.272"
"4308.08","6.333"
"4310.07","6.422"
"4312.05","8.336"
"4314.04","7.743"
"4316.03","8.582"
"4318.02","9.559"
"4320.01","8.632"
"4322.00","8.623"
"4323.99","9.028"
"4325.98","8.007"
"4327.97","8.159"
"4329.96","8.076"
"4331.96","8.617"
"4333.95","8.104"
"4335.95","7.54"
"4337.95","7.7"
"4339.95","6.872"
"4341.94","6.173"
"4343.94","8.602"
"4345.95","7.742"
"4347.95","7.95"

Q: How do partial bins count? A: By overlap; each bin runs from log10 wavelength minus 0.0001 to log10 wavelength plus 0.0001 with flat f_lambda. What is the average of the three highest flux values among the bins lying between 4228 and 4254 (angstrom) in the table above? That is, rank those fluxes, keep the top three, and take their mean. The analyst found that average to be 9.8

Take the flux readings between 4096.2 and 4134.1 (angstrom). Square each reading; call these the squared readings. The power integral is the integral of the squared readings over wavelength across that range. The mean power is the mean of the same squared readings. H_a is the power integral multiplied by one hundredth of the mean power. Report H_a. 1311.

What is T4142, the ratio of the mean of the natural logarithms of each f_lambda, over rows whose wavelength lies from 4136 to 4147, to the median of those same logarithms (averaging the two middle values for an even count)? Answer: 0.99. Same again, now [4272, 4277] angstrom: 0.96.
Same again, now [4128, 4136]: 1.00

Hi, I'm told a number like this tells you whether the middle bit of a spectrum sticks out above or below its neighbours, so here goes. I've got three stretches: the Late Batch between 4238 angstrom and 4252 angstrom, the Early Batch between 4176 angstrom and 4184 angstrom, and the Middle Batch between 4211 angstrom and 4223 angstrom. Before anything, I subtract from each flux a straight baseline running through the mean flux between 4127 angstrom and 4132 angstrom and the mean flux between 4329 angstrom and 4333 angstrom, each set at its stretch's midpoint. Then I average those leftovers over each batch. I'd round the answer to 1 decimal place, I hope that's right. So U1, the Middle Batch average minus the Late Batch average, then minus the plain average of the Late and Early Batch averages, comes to -0.3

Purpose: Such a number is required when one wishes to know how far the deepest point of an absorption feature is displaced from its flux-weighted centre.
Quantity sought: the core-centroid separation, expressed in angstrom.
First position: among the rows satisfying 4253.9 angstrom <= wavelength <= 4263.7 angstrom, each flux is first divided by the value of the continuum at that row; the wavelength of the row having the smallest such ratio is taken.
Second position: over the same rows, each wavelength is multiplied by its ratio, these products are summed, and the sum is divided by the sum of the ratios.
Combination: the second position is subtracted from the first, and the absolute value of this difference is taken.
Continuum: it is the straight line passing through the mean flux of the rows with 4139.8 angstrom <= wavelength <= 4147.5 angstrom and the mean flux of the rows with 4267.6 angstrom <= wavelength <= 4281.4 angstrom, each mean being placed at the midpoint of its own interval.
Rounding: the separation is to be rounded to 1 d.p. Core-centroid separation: 1.9 angstrom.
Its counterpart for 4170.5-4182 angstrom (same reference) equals 1.1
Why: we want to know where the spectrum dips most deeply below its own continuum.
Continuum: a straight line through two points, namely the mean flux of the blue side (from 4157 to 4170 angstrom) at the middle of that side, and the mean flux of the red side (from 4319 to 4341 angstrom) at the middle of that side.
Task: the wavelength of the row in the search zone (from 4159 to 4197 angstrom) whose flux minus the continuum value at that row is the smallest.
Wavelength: 4175.27 angstrom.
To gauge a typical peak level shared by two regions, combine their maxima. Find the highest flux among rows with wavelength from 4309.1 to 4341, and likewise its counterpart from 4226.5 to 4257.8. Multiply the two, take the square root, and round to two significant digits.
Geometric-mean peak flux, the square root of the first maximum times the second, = 9.9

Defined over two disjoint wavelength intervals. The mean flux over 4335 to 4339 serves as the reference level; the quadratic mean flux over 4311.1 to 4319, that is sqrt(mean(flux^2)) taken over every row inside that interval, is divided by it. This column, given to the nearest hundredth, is 1.13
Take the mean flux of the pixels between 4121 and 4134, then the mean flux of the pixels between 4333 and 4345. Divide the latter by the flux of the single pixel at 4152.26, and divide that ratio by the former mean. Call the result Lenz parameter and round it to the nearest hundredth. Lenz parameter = 0.15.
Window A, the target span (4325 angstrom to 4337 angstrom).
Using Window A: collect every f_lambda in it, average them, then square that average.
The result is 65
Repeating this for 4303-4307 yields 45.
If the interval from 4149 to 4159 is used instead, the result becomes 54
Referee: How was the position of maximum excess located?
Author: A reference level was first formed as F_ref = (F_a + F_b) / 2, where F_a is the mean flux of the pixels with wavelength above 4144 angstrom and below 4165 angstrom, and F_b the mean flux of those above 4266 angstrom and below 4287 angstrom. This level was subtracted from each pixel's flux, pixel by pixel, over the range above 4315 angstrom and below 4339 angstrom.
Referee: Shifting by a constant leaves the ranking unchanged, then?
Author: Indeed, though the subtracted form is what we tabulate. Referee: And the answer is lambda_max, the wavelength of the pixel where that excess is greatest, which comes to 4318.02 angstrom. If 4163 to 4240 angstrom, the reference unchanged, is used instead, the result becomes 4235.30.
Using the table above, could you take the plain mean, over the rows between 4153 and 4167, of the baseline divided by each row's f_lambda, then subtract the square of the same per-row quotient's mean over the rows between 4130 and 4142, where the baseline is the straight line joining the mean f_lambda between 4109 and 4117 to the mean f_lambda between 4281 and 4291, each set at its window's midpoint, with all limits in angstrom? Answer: -0.03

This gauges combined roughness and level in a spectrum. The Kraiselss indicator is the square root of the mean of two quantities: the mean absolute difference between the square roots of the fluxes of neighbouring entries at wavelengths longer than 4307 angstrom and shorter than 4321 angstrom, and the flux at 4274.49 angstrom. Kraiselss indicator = 2.05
